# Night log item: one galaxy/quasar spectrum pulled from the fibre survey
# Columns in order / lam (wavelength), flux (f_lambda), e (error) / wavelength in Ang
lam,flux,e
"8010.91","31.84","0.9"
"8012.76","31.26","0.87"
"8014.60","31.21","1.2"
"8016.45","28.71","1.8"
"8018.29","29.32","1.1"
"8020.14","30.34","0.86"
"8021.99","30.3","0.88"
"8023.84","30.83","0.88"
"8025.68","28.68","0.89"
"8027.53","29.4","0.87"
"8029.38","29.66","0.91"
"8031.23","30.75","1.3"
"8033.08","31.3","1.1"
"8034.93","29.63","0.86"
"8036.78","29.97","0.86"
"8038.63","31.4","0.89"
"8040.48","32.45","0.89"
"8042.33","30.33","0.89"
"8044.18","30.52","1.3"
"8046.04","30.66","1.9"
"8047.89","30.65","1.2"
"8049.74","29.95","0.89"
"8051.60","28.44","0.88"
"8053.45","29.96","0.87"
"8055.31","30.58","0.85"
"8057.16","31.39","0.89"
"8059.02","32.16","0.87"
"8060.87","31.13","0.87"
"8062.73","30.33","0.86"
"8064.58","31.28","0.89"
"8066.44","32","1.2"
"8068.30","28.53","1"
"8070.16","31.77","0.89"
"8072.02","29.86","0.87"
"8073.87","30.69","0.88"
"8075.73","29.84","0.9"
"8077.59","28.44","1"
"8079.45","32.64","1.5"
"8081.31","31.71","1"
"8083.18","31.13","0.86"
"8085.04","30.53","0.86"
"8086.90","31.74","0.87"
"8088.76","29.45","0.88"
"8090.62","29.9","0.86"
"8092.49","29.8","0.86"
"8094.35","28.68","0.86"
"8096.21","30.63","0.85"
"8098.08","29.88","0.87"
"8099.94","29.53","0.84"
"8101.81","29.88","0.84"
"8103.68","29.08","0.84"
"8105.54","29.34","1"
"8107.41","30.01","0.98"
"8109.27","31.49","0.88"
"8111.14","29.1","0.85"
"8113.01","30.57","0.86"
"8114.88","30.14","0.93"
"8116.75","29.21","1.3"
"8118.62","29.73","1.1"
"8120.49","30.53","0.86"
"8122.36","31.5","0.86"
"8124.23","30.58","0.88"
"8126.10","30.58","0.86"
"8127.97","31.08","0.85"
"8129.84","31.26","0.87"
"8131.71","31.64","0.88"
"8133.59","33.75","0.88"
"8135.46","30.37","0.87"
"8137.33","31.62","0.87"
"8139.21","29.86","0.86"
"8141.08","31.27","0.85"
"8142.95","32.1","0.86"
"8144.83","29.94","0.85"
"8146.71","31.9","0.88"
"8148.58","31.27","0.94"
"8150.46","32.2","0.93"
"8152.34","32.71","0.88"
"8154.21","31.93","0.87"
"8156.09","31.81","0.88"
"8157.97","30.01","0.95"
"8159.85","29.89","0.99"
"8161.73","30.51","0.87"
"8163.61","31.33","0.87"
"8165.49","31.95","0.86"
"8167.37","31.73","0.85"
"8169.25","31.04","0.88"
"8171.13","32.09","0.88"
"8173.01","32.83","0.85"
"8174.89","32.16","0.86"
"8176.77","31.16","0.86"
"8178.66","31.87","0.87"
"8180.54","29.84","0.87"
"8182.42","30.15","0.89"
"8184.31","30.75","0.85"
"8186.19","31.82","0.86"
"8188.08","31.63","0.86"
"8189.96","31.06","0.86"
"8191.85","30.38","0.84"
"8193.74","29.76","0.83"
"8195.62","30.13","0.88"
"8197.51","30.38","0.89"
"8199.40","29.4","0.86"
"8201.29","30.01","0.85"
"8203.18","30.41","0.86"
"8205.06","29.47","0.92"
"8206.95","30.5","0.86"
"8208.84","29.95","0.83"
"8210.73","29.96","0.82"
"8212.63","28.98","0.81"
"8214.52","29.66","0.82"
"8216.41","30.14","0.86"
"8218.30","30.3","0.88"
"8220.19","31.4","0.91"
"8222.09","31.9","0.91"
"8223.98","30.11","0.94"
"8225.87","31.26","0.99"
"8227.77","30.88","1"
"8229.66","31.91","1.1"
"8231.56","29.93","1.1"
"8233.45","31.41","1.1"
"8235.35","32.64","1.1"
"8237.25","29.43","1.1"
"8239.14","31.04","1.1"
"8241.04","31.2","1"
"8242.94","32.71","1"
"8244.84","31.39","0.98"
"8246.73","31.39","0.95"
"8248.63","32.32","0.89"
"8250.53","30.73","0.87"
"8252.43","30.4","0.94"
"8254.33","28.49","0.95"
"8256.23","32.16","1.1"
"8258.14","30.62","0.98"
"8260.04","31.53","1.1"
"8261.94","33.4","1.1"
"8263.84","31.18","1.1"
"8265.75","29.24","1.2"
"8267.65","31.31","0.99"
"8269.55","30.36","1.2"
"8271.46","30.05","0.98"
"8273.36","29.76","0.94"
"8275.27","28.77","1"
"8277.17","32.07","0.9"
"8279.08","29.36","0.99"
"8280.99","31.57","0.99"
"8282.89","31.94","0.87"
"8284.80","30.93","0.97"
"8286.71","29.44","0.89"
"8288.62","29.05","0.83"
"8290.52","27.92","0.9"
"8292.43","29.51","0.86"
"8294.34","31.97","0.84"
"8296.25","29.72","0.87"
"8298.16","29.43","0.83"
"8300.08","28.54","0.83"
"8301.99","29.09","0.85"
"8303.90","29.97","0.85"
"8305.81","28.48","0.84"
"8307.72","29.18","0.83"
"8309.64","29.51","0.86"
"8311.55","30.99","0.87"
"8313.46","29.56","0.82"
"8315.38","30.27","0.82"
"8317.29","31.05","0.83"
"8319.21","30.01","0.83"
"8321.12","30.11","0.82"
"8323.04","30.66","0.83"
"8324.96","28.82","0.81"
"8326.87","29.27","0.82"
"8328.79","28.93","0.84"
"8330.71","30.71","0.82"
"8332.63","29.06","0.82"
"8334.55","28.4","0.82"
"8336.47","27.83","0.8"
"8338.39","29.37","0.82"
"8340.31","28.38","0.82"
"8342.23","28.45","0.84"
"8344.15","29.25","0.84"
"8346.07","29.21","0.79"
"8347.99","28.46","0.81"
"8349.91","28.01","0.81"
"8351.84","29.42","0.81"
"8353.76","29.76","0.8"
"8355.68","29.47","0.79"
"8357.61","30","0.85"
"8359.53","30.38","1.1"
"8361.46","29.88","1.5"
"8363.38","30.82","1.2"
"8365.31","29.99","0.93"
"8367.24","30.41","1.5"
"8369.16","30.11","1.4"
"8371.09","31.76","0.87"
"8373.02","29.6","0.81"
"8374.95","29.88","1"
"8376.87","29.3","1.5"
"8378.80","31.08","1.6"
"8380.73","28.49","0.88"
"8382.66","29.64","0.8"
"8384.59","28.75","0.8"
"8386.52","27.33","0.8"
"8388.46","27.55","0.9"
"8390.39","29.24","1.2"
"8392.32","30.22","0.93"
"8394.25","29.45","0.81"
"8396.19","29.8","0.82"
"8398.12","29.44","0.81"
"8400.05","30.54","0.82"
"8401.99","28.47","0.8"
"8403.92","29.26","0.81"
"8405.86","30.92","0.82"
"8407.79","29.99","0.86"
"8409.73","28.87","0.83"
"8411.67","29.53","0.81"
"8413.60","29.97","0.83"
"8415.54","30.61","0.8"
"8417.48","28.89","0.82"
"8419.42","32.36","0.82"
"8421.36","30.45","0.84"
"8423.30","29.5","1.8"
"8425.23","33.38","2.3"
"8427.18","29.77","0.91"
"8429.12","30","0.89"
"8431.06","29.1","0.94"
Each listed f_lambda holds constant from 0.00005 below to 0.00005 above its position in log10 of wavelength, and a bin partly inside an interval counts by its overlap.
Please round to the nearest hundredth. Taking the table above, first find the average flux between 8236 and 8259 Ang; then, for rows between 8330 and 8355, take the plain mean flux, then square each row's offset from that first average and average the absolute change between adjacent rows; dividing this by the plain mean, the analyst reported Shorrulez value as 0.11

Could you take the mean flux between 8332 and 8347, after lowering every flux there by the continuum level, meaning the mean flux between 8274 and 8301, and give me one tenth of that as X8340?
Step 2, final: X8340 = -0.13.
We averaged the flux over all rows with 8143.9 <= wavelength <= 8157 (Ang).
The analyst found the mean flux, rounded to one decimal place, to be 31.7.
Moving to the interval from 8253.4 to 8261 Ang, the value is 30.7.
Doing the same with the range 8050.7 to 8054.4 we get 29.2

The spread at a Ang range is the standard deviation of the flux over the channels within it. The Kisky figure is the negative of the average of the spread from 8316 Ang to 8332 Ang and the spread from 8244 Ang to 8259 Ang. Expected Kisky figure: -1.0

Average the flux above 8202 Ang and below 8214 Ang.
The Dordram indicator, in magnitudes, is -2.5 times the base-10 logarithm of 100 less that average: -4.61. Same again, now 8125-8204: -4.60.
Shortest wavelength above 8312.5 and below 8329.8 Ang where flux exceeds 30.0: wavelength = 8315.38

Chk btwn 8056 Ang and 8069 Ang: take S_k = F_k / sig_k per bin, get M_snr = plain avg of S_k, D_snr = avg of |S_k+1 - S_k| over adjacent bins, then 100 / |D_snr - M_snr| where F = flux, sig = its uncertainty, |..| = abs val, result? 3.2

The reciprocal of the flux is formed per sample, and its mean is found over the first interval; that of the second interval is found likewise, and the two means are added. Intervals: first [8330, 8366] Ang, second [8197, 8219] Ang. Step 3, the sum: 0.0676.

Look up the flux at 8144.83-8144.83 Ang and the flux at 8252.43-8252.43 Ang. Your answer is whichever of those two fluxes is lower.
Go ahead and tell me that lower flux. 29.9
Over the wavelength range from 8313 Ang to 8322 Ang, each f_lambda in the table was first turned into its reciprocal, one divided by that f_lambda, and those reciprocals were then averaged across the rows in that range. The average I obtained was 0.0331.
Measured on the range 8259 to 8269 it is 0.0320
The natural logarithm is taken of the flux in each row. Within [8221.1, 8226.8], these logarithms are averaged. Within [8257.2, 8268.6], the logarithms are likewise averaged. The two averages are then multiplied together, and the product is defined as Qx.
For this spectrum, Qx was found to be 11.8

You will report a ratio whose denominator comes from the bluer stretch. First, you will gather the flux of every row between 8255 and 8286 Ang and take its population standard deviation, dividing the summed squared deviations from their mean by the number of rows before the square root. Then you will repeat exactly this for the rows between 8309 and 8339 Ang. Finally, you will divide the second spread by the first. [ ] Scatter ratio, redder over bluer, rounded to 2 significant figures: 0.75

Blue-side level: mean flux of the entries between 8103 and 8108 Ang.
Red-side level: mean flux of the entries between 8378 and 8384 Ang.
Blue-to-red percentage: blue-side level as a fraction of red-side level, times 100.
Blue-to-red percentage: 99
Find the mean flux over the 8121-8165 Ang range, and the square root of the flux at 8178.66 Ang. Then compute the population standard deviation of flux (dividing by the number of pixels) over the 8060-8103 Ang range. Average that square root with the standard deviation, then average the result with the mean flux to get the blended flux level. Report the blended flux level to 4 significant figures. 17.32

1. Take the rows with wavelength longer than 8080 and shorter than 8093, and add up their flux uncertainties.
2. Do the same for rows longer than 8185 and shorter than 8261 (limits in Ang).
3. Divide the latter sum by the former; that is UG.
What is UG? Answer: 6.1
